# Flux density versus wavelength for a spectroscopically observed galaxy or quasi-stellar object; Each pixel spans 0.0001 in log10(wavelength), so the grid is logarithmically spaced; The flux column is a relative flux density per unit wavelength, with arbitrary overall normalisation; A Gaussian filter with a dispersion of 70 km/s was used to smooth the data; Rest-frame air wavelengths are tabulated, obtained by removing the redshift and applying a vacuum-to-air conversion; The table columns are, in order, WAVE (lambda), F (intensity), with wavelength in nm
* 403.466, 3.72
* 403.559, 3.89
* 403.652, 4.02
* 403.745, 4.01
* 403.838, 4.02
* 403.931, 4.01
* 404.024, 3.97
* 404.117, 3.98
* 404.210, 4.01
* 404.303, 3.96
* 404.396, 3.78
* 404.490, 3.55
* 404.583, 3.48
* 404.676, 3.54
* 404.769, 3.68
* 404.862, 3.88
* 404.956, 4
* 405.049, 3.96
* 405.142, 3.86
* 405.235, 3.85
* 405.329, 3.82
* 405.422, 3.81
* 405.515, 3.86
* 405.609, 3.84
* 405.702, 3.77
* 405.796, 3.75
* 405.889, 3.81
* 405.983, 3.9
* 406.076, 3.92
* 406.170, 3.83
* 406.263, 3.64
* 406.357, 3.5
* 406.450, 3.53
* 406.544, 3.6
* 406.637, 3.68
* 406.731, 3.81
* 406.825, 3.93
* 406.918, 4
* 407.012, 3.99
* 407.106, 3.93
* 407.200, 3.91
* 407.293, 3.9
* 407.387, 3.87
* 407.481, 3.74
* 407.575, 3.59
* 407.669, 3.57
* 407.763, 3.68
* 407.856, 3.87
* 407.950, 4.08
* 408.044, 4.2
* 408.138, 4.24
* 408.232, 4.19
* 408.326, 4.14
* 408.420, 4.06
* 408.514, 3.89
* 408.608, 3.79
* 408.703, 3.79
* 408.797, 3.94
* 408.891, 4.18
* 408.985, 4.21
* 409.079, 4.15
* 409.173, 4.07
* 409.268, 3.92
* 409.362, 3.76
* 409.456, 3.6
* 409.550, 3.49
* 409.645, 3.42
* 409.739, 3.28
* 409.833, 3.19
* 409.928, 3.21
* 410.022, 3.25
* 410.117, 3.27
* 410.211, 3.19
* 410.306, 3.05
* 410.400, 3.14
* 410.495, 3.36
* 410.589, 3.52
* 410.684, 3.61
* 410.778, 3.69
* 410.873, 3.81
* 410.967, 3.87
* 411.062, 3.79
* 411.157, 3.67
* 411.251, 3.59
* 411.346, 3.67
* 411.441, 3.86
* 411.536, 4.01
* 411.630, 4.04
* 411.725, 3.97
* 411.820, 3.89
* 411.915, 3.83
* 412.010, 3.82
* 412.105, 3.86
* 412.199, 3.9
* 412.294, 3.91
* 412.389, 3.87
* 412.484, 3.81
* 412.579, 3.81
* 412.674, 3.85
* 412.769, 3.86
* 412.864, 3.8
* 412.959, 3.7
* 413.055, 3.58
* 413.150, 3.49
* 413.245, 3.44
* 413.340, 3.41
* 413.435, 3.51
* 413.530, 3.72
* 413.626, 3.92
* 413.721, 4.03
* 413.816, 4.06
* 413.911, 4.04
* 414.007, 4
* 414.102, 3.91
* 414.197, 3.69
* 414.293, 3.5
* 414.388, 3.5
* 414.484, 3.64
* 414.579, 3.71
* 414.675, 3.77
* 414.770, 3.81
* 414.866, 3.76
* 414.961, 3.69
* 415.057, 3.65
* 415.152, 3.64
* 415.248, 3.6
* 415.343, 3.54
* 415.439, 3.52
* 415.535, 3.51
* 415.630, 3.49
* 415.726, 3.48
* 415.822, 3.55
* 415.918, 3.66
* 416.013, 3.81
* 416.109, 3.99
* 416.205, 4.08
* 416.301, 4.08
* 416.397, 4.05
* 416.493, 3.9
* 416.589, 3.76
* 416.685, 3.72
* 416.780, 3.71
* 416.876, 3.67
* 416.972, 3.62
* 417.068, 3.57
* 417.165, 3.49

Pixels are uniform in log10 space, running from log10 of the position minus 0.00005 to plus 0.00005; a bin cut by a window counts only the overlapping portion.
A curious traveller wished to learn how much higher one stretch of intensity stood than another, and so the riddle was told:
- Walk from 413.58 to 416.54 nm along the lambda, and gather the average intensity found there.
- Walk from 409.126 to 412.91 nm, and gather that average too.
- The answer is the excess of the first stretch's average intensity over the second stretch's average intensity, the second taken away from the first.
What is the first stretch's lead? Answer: 0.10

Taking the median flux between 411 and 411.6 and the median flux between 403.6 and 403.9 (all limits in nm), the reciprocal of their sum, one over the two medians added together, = 0.1290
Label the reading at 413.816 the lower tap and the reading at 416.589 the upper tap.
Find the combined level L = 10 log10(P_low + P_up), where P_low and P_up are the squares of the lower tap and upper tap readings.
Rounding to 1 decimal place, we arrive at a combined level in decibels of 14.9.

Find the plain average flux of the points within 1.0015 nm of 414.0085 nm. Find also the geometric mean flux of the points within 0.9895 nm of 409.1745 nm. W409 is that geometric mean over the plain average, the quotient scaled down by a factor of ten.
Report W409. 0.100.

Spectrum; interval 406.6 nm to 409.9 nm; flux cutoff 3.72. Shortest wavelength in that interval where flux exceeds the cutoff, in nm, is 406.731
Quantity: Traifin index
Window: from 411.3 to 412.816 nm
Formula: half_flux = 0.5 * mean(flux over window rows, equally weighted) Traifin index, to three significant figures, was 1.94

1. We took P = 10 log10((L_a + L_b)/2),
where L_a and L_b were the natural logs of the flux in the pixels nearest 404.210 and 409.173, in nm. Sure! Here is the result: 1.45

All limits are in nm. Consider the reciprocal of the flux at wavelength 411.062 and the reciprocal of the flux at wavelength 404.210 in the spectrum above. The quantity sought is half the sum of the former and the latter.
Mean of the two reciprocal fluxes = 0.257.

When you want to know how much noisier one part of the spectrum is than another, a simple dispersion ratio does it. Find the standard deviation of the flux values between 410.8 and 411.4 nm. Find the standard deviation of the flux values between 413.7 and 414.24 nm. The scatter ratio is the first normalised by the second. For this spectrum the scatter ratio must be 0.76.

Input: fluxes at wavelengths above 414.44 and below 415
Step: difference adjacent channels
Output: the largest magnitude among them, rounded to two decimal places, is 0.07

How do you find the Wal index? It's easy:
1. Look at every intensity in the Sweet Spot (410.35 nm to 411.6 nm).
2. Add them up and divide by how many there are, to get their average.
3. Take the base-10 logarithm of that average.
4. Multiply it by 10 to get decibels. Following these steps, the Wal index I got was 5.64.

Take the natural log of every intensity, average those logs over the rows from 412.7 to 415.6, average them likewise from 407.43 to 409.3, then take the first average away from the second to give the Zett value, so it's 0.069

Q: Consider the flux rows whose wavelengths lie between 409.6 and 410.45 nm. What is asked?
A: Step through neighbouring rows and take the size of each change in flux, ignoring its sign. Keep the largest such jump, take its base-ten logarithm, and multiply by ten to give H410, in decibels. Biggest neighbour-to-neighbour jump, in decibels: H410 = -8.5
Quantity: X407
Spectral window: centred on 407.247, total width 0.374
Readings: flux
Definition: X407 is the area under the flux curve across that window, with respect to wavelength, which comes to 1.46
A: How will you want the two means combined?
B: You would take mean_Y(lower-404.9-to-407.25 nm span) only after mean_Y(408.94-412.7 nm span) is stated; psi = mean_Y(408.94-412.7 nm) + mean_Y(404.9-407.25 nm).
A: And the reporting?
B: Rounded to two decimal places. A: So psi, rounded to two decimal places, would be 7.50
